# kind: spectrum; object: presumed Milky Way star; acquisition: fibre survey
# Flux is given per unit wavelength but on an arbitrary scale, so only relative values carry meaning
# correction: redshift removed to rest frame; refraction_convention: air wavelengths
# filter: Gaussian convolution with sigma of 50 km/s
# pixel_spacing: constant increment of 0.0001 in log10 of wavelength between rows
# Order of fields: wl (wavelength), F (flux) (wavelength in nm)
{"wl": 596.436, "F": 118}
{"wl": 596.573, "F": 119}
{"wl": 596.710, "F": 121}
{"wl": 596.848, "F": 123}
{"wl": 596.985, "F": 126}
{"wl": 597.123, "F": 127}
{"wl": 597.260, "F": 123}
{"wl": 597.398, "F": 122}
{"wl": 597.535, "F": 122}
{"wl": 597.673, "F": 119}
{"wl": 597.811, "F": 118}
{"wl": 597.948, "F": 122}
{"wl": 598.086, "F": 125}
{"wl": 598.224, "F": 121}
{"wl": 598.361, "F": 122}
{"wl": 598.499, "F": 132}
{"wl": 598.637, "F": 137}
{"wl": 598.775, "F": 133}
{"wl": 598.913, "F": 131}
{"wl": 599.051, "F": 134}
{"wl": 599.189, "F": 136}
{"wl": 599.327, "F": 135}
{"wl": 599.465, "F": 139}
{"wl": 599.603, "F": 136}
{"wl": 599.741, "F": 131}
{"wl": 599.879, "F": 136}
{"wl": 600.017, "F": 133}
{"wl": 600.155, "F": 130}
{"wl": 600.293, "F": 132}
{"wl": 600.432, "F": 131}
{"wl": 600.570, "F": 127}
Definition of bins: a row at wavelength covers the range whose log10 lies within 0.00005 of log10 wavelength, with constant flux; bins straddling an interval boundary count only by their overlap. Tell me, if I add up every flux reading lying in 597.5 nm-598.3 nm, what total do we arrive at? 727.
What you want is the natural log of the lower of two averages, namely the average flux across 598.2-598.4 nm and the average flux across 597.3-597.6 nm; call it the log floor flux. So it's 4.80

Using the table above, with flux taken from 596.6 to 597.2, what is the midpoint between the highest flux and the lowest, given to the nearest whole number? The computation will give 124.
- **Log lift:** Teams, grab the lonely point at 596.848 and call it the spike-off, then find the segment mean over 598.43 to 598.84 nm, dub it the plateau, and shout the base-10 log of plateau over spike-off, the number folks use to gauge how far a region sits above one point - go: 0.04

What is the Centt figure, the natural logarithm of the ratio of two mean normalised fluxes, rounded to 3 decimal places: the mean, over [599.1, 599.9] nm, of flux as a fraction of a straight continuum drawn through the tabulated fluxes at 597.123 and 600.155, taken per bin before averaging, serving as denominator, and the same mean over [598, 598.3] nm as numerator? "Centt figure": -0.086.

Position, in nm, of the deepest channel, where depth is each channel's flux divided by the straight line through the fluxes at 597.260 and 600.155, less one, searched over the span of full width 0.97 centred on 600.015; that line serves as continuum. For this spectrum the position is 600.155 nm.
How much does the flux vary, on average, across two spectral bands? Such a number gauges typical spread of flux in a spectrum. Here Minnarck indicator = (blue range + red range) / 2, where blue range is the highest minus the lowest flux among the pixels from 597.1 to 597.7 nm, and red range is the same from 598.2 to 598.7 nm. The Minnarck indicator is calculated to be 12.0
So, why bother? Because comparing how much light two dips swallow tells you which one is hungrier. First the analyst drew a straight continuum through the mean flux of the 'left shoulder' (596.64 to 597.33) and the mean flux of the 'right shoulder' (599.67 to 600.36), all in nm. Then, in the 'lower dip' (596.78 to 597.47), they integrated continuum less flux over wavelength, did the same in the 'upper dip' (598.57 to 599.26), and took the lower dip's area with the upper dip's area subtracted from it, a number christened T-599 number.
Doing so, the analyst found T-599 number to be 3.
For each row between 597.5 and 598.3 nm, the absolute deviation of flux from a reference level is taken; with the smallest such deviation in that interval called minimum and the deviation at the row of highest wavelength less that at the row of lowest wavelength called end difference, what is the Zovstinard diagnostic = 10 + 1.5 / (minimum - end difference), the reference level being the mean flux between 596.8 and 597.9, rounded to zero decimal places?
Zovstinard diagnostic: 7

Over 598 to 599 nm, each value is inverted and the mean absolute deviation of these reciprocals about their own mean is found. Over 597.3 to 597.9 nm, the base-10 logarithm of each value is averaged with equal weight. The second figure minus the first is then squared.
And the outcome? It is 4.33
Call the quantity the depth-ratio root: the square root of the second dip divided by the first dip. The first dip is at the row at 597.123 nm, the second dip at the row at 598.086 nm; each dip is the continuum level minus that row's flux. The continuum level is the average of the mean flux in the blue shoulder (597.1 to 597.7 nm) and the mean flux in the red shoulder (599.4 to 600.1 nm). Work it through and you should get 1.5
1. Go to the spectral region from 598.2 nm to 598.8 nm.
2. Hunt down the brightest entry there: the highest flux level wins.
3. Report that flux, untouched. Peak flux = 137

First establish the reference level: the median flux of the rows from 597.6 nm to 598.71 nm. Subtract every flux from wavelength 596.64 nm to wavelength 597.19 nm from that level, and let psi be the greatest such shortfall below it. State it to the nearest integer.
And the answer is 1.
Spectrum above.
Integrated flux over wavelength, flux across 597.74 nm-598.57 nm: 102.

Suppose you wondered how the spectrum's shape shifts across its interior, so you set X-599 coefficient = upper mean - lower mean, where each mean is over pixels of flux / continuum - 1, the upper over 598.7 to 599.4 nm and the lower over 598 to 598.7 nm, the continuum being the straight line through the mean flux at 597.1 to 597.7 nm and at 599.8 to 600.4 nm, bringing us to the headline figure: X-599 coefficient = 0.03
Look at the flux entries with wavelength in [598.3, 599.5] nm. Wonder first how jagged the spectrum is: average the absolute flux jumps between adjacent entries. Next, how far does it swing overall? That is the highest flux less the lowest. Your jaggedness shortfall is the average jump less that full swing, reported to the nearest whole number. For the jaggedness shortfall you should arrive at -13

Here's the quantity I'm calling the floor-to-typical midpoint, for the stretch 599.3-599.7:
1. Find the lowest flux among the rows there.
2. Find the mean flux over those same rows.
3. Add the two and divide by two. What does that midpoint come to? 136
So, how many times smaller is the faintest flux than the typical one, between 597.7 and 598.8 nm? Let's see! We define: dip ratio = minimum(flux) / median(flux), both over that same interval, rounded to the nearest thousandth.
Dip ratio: 0.955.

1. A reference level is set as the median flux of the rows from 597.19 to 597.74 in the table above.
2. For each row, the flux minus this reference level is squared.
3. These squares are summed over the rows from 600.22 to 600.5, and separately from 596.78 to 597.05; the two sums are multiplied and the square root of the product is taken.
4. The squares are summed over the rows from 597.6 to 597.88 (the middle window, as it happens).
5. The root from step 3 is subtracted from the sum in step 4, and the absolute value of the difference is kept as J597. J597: 30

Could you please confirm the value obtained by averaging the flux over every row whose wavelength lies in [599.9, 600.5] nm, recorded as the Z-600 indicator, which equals 132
